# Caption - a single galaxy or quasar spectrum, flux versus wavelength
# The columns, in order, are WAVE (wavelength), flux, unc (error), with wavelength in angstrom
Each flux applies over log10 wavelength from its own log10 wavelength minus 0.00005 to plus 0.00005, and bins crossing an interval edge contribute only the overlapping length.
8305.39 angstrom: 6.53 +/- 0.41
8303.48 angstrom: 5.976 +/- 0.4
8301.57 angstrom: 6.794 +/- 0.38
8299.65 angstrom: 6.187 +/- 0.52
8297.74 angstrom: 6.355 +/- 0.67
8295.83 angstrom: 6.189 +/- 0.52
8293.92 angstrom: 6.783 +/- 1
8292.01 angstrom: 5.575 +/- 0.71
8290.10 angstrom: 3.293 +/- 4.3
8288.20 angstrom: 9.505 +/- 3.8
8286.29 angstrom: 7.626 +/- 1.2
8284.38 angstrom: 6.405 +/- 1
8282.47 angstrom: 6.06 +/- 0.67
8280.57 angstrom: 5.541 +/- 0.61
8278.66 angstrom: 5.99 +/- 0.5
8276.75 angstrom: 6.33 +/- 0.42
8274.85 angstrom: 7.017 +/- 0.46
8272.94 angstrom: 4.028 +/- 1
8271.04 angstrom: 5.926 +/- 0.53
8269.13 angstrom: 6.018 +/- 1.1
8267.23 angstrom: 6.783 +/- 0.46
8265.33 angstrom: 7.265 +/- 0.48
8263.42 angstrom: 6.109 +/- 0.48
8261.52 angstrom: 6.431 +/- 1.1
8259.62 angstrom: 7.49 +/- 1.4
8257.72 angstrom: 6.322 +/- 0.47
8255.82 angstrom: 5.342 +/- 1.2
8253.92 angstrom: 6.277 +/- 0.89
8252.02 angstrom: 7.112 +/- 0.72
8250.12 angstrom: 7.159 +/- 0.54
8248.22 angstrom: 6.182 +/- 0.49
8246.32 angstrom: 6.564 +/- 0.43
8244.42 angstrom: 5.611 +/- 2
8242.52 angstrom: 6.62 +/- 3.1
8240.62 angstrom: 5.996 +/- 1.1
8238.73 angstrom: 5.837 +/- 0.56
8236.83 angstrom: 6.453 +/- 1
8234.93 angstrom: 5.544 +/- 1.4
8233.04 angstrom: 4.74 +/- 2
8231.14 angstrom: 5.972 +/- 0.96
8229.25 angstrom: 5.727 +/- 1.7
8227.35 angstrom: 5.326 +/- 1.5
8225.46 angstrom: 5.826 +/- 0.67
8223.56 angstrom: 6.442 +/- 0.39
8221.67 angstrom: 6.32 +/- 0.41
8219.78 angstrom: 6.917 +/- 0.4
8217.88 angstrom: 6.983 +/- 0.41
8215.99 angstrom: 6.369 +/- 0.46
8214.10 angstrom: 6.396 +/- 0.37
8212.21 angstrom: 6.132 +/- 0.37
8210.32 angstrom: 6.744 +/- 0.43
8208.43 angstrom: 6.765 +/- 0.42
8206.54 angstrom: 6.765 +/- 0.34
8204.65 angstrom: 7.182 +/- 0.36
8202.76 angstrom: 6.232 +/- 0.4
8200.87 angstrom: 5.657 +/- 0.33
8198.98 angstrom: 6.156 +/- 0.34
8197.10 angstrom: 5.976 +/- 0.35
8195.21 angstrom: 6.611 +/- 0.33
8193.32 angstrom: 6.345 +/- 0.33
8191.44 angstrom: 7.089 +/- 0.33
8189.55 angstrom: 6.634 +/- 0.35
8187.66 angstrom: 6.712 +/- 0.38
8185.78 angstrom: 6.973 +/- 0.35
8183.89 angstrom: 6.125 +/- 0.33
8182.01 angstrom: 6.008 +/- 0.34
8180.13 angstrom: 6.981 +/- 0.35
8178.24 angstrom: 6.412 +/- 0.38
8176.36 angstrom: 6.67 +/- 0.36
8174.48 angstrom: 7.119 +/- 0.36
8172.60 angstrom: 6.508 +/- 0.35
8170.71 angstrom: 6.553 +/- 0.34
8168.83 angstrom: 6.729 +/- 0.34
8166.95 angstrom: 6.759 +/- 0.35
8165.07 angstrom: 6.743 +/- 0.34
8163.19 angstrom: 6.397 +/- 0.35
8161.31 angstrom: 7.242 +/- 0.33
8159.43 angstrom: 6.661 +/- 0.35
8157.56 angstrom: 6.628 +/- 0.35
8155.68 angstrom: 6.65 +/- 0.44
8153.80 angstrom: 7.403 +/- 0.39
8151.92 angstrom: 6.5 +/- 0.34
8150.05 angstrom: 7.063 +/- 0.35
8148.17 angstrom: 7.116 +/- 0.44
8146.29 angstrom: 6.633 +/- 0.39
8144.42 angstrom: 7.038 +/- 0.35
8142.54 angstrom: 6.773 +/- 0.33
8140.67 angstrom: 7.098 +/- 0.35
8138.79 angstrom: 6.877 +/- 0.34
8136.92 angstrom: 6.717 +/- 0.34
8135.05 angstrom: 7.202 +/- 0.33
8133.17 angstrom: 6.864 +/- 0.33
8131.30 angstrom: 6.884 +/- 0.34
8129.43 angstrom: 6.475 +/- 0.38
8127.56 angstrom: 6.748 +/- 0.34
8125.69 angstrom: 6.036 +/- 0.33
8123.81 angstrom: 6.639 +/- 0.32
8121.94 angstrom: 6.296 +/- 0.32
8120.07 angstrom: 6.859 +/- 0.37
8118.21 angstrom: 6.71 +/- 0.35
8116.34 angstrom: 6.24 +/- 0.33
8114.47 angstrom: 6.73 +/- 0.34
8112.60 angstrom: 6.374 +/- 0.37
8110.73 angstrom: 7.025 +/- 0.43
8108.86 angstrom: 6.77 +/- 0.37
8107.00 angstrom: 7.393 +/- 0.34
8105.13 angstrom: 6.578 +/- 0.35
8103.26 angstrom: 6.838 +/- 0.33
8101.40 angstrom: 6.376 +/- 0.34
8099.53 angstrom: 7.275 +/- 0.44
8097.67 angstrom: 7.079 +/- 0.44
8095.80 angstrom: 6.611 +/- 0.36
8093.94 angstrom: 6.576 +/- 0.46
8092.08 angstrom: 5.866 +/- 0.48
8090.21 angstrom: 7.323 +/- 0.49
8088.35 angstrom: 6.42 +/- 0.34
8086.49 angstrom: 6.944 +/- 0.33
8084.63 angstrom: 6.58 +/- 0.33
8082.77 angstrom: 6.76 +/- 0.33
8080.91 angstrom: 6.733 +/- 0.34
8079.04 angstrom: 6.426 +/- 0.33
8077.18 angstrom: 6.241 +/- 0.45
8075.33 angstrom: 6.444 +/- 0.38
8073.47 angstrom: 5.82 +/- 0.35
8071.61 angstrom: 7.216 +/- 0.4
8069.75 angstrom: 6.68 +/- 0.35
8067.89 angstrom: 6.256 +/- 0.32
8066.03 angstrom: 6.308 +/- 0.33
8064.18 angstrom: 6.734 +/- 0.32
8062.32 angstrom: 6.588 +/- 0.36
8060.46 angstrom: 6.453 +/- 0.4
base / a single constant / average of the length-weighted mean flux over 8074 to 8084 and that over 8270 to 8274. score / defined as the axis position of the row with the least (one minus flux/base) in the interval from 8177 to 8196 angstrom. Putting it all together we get 8191.44 angstrom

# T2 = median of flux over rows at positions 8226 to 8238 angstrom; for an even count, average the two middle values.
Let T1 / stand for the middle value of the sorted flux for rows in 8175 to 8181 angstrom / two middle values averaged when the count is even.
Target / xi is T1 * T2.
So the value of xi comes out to 38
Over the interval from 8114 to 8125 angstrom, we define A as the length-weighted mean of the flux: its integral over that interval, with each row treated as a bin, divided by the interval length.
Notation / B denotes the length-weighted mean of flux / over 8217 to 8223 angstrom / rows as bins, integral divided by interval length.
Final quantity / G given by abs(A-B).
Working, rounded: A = 6.6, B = 6.7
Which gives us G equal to 0.16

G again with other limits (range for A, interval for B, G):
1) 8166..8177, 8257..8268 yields 0.02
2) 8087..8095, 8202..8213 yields 0.08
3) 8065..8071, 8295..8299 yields 0.19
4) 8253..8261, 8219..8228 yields 0.18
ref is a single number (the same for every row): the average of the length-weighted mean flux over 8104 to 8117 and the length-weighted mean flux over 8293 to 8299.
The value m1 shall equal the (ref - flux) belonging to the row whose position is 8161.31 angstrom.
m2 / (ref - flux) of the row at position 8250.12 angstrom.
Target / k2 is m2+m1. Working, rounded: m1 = -0.7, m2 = -0.58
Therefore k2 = -1.2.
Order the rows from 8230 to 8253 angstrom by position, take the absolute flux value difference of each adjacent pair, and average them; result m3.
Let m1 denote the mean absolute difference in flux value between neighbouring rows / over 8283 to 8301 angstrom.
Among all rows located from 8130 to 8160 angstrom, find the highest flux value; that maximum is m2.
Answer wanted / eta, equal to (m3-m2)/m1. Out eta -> -3.9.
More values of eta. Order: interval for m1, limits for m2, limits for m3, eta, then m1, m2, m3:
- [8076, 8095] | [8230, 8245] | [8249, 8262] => -11.2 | 0.517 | 6.62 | 0.84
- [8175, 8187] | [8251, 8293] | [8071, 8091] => -16.3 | 0.553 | 9.505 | 0.47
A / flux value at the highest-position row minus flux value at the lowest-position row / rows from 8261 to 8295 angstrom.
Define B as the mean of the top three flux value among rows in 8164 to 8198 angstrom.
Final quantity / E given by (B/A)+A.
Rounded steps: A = 0.4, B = 7.06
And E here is 20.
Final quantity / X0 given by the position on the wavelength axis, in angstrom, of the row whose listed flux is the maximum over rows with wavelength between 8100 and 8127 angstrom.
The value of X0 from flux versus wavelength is 8107.00 angstrom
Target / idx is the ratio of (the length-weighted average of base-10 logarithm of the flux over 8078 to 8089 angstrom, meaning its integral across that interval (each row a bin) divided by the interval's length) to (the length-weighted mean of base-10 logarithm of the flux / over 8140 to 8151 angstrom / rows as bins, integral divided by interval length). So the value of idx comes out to 0.98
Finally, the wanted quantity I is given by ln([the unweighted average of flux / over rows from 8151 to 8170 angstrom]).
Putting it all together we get 1.91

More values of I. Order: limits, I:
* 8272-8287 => 1.81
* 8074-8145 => 1.90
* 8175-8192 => 1.89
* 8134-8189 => 1.91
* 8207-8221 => 1.89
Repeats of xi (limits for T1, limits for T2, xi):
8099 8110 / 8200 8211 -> 46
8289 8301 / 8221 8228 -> 38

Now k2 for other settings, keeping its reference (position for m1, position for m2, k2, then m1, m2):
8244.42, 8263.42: 1.4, 1.0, 0.47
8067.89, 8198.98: 0.8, 0.3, 0.43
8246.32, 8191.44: -0.5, 0.0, -0.51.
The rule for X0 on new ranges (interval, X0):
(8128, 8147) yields 8135.05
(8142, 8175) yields 8153.80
